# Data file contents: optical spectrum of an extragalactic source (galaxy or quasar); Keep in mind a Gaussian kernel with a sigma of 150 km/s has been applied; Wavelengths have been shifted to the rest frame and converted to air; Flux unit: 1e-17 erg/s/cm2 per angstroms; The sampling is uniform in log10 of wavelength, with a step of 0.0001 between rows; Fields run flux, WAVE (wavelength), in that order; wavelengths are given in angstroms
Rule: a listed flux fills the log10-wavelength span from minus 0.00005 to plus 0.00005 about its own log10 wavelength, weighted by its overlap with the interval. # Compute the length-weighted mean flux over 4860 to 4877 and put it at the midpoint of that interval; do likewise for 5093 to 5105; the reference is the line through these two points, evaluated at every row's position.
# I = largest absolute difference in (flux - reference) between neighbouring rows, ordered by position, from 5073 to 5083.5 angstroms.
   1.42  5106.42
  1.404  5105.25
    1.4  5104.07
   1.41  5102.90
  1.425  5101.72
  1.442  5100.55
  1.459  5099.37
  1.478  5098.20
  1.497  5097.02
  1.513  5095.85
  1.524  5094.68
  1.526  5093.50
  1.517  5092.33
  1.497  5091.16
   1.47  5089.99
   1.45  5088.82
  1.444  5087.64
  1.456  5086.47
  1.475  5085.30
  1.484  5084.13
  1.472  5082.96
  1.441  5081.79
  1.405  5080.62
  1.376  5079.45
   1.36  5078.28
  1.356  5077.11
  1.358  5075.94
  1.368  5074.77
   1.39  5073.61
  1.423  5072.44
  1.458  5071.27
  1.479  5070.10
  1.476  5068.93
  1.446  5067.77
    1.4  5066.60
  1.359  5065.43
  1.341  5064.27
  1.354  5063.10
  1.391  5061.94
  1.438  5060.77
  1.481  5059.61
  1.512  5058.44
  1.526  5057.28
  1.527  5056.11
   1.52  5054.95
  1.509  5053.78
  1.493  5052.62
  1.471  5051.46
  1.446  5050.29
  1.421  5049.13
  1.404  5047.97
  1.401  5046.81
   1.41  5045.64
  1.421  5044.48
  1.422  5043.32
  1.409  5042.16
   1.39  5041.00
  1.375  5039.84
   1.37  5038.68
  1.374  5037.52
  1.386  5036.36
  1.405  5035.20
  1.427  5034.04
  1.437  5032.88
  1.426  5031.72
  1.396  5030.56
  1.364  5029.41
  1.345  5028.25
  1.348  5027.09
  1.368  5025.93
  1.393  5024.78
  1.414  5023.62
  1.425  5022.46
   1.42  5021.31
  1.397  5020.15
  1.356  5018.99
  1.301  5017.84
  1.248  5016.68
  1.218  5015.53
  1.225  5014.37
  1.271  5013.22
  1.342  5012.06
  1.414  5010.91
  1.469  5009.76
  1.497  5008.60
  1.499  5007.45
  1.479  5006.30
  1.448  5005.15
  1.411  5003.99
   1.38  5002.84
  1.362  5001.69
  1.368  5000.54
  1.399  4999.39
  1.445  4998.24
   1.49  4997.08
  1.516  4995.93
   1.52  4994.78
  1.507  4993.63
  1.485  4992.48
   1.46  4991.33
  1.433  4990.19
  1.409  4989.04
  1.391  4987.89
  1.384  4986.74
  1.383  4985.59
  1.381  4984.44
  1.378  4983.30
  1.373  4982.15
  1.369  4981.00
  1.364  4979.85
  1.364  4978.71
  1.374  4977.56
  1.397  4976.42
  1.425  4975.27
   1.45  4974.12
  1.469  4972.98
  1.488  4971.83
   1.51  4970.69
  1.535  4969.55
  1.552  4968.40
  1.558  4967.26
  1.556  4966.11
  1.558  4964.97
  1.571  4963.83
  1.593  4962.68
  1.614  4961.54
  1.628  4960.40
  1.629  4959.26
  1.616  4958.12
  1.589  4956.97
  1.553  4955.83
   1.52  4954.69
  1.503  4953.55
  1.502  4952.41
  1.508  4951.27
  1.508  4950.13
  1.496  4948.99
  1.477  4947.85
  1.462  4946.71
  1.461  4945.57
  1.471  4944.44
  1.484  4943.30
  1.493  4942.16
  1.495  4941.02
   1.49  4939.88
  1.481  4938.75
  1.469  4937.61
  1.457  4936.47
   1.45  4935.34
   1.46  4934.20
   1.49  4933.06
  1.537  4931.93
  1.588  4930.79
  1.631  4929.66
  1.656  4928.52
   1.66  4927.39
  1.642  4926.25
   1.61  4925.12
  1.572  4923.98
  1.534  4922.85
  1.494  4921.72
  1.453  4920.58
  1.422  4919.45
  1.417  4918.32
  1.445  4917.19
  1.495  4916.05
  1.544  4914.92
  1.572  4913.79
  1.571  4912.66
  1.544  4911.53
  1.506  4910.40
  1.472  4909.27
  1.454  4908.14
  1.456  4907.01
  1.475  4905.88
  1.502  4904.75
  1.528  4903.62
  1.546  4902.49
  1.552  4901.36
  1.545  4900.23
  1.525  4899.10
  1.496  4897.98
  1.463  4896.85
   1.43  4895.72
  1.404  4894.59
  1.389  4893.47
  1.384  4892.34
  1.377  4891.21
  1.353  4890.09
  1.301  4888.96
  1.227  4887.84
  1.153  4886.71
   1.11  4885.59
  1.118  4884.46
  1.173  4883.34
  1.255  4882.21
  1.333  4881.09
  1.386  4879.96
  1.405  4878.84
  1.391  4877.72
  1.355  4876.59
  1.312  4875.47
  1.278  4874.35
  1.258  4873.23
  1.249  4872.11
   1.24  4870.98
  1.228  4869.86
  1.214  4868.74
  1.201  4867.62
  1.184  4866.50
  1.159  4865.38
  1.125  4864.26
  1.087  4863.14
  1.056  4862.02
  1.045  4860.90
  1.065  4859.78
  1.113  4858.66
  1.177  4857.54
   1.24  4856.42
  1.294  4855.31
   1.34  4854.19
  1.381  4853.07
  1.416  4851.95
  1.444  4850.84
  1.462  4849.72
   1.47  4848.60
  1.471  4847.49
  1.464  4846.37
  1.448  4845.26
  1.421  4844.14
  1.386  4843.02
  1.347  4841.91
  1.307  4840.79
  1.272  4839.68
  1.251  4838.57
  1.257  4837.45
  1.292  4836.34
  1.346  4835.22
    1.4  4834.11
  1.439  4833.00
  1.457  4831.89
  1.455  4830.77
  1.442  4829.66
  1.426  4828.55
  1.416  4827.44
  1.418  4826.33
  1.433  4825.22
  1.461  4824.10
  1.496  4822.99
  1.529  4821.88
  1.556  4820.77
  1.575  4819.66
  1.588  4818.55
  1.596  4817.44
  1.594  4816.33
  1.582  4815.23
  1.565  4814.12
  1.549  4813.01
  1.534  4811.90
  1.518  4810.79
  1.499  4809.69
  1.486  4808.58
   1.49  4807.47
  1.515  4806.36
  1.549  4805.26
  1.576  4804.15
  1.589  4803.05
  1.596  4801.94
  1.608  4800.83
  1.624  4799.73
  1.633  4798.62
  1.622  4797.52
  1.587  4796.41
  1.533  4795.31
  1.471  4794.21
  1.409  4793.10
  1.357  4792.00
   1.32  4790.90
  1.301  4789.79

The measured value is 0.0346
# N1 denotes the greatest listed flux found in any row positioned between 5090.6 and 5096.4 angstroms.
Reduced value 1.526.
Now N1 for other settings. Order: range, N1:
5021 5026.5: 1.425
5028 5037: 1.437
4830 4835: 1.457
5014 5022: 1.42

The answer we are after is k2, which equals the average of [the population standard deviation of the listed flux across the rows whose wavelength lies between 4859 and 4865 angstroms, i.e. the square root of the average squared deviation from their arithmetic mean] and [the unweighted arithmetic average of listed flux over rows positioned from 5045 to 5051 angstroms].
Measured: 0.722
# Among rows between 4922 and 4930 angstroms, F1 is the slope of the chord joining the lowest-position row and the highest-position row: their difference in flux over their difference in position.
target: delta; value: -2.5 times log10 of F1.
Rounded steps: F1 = 0.014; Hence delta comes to 4.6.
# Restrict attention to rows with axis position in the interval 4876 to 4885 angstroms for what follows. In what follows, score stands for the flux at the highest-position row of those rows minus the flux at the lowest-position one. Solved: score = -0.24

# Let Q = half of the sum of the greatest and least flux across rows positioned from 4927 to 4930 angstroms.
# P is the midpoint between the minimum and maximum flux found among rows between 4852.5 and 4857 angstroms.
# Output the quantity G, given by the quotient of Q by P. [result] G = 1.26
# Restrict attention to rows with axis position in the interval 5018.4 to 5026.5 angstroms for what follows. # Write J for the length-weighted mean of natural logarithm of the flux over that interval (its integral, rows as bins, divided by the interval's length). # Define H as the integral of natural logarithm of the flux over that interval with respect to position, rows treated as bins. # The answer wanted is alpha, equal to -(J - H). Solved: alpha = 2.4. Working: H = 2.7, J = 0.334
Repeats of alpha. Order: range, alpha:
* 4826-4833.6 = 2.4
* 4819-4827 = 2.8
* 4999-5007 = 2.4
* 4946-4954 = 2.8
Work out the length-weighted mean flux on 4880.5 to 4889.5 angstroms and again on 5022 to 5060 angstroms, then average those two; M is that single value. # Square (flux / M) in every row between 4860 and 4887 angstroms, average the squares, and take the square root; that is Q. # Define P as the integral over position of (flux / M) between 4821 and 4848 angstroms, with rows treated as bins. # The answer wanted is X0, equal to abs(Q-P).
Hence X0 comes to 27.8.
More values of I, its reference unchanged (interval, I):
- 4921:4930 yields 0.0387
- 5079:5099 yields 0.0346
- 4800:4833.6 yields 0.0363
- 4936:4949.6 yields 0.0177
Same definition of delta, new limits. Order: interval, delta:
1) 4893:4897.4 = 4.1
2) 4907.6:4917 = 5.7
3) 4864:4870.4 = 4.3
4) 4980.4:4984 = 6.0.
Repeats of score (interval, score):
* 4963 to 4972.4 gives -0.08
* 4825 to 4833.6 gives 0.01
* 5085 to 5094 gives 0.05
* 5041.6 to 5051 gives 0.04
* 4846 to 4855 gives -0.12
